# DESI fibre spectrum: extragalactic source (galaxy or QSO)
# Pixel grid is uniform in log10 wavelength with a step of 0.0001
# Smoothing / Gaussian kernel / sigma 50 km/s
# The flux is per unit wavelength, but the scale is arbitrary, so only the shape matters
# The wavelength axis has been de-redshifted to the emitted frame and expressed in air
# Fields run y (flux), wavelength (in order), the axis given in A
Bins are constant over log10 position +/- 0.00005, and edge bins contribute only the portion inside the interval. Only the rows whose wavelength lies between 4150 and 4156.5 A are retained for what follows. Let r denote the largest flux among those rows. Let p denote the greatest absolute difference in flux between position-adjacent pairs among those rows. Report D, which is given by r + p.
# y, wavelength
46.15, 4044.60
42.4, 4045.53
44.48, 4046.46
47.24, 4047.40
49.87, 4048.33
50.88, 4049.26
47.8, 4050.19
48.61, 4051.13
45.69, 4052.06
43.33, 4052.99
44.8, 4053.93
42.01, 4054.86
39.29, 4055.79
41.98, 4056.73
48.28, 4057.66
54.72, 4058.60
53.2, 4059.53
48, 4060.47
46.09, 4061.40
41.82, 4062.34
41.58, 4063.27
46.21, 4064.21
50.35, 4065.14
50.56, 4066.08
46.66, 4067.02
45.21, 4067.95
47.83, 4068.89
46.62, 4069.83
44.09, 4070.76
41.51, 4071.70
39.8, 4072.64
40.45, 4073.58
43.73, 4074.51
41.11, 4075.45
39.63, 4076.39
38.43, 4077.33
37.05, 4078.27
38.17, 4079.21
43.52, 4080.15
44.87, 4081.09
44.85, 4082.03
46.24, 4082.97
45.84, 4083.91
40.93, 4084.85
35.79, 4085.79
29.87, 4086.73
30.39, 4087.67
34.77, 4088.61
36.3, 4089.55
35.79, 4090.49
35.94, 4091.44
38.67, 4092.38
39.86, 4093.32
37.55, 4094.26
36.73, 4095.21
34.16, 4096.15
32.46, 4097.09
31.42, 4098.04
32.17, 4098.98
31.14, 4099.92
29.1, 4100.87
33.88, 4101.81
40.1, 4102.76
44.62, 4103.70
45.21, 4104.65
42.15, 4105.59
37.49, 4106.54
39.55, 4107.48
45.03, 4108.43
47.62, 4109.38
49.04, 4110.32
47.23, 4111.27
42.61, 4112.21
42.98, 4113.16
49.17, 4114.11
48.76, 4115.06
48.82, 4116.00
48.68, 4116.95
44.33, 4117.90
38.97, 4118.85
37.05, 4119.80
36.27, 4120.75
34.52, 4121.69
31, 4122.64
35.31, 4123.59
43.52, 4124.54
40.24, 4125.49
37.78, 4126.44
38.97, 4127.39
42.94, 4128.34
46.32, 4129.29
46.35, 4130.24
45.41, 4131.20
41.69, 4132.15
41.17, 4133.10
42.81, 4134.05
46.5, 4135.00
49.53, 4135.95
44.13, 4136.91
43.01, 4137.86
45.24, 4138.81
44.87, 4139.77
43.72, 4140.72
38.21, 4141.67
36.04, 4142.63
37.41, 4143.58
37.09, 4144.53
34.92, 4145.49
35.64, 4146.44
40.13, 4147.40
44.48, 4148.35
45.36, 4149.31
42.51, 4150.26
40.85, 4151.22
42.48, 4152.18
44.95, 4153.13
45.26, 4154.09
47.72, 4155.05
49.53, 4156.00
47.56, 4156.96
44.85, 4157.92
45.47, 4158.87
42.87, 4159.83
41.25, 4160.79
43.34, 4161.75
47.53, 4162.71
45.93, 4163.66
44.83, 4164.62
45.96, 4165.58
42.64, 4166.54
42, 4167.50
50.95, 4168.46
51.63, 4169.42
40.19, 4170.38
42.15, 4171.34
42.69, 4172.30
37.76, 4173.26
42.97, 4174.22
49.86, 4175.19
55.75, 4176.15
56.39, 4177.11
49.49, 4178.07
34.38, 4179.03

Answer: 52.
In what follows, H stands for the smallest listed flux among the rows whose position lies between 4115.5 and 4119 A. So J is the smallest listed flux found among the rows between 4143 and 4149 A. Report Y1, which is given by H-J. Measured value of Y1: 4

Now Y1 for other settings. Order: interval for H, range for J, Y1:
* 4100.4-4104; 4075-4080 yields -8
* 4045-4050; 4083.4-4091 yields 13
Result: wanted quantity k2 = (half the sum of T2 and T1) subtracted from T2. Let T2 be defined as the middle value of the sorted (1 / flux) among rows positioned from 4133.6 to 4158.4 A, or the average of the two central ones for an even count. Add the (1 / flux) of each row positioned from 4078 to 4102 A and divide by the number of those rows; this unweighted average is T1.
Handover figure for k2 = -0.0024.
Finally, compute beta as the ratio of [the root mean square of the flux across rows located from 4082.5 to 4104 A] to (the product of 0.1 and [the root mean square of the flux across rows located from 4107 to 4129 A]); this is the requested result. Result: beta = 8.6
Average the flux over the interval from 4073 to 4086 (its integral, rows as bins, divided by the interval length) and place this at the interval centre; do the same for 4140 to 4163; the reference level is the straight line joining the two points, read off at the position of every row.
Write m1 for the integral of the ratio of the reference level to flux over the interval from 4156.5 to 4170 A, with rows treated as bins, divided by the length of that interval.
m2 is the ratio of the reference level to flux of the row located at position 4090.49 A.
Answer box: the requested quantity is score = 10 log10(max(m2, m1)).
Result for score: 0.66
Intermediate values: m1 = 0.94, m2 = 1.17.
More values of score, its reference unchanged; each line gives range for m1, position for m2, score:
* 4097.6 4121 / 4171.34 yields 0.16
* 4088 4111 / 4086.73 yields 1.44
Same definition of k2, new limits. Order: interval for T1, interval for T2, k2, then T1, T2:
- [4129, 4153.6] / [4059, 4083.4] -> -0.0007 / 0.0238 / 0.0225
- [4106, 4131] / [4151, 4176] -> -0.0009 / 0.0240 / 0.0223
